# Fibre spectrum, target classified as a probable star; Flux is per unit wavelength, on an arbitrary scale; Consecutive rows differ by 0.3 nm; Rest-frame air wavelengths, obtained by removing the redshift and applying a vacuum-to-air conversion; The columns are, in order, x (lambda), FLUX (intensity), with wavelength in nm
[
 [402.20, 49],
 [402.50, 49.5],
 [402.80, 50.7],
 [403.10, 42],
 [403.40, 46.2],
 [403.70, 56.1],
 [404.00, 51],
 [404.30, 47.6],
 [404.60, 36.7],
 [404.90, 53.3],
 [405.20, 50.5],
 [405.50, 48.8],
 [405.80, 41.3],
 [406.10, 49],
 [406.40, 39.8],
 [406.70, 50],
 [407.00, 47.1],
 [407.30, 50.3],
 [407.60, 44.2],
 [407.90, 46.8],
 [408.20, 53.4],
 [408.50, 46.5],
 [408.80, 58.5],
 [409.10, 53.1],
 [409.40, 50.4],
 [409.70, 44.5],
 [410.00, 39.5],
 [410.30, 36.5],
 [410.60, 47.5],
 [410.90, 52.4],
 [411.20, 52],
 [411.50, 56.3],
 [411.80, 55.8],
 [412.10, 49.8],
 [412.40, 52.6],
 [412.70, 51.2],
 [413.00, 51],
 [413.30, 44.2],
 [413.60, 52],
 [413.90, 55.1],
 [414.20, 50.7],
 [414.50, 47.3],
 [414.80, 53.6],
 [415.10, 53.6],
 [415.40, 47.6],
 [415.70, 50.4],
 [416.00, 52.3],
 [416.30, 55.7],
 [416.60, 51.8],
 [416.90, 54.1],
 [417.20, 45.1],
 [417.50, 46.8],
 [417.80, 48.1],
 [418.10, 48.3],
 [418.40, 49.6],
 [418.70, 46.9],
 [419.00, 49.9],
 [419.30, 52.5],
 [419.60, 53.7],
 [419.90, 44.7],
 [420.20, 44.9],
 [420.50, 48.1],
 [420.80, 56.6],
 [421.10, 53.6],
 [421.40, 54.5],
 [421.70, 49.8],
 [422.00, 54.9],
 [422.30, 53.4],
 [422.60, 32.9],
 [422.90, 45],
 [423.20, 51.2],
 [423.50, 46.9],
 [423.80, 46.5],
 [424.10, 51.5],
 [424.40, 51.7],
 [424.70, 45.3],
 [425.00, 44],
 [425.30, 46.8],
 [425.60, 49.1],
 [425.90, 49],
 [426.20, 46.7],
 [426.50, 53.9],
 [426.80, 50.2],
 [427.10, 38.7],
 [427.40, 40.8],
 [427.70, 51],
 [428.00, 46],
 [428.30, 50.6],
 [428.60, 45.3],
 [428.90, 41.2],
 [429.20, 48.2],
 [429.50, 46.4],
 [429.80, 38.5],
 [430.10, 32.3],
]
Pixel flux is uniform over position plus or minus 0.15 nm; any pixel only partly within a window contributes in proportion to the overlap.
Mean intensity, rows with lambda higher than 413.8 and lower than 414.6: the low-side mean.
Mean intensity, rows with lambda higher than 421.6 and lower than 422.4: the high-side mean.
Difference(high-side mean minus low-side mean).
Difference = 2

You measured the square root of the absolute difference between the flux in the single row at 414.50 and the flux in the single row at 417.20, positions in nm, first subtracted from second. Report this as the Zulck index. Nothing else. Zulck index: 1.5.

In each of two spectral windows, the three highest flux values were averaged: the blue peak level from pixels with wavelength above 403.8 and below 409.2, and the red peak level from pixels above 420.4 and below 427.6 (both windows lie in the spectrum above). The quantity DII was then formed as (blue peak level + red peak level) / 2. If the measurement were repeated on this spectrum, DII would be 55.2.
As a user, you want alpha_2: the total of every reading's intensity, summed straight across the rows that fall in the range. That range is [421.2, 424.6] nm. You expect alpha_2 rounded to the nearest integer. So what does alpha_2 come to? 538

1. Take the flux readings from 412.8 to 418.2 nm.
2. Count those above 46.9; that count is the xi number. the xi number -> 15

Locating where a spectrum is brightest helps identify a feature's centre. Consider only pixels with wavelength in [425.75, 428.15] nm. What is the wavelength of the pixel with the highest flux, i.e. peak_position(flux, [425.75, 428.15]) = 426.50 nm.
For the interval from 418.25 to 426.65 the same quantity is 420.80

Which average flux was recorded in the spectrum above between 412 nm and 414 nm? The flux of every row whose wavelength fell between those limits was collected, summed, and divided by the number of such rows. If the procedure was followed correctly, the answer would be 50.8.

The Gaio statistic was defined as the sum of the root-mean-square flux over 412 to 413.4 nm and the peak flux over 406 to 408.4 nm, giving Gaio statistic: 103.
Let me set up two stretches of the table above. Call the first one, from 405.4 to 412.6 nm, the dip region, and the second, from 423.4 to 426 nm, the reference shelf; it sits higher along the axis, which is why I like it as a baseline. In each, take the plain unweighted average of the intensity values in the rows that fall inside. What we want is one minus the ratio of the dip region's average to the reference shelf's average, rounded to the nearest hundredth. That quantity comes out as -0.02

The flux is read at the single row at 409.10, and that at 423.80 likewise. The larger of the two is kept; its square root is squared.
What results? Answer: 53.1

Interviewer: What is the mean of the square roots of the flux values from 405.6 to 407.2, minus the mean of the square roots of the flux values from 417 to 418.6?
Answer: -0.16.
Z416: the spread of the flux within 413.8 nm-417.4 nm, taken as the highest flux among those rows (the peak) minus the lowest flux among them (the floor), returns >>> 11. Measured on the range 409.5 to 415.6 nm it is 20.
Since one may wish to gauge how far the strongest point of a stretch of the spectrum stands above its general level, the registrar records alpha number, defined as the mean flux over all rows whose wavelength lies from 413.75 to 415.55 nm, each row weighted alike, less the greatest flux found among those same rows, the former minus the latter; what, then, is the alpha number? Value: -4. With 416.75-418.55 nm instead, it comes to -5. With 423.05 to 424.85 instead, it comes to -3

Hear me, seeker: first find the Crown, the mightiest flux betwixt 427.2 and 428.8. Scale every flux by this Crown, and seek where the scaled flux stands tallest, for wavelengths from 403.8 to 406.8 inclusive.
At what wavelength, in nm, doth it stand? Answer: 404.90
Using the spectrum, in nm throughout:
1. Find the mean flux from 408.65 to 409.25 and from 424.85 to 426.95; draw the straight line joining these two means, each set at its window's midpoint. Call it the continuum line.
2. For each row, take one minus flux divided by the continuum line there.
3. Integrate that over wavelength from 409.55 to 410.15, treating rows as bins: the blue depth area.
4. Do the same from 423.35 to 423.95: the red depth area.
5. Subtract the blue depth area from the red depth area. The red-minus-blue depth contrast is -0.11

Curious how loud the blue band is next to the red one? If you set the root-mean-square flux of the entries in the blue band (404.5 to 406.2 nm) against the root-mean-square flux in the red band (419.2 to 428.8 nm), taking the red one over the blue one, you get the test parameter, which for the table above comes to 1.04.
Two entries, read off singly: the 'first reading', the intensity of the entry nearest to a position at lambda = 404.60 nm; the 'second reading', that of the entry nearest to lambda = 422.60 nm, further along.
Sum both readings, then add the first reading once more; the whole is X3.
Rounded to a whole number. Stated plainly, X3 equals 106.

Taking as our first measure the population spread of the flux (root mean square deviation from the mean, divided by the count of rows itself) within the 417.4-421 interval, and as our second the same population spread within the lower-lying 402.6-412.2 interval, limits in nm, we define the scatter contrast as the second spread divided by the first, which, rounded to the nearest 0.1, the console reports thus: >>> 1.6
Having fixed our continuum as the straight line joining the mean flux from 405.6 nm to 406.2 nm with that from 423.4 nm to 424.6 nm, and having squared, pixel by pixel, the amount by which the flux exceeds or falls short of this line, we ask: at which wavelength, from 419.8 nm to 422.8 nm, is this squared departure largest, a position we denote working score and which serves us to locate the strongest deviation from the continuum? 422.60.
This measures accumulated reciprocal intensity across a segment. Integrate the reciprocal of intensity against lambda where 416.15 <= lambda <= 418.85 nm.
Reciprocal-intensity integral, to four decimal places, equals 0.0547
